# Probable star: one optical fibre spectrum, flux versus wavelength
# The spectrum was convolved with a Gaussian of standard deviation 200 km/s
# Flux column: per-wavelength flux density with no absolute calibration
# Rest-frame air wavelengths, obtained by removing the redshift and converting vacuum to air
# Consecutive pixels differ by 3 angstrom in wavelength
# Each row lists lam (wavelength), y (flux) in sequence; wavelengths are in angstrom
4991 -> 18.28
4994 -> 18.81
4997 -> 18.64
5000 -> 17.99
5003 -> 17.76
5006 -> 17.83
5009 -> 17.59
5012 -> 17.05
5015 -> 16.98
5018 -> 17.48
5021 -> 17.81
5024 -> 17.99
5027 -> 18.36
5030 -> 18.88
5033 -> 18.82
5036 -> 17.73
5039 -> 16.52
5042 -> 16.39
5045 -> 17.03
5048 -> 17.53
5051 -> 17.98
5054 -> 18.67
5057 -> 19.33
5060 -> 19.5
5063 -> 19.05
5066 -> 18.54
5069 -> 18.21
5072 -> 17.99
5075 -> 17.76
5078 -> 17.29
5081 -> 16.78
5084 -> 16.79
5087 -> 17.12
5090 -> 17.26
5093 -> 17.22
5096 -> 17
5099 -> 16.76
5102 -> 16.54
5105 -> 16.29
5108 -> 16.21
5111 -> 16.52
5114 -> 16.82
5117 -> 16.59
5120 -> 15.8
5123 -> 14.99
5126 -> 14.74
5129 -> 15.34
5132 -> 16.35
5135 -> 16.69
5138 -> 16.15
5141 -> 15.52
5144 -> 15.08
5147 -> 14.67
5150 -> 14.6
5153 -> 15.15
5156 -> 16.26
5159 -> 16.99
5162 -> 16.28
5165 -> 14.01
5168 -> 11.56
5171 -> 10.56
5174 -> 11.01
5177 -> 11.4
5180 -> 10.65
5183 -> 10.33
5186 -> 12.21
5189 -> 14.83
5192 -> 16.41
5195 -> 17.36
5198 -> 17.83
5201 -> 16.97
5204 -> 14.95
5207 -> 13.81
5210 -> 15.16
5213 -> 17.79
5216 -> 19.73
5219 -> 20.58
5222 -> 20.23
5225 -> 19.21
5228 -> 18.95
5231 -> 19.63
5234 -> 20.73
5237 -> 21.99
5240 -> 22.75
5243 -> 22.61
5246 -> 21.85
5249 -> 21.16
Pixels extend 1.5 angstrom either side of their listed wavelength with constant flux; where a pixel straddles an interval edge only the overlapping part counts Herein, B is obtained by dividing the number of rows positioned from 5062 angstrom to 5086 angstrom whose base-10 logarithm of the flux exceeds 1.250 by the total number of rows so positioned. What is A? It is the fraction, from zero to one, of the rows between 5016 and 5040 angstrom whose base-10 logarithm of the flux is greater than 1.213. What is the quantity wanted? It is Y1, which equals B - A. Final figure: -0.50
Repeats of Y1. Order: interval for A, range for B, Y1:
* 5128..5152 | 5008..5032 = 0.25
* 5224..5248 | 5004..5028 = -0.50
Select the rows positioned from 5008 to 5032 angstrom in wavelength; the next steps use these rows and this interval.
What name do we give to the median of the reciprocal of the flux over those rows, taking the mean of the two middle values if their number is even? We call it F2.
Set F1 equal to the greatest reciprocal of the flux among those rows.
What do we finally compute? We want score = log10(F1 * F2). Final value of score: -2.48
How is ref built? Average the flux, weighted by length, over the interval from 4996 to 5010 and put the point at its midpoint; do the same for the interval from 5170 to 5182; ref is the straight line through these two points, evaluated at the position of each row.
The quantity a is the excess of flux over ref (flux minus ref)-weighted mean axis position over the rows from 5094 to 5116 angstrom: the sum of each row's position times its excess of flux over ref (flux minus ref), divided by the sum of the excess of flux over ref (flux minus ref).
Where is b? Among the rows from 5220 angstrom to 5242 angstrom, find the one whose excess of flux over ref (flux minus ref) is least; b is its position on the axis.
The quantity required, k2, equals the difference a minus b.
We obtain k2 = -122.7 angstrom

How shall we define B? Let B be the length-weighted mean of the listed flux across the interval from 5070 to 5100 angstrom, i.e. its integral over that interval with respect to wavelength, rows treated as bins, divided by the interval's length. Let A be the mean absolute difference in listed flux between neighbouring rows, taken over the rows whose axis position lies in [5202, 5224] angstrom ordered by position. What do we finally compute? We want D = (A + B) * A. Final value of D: 26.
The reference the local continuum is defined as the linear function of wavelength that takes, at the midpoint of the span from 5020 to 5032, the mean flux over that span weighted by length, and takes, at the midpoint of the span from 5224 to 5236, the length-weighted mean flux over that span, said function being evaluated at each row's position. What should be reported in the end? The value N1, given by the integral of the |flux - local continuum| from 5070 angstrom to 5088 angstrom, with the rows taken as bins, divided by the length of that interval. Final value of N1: 1.4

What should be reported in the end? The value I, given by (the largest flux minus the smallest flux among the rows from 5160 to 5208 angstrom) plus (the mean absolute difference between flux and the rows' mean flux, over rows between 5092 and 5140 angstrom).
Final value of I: 8.0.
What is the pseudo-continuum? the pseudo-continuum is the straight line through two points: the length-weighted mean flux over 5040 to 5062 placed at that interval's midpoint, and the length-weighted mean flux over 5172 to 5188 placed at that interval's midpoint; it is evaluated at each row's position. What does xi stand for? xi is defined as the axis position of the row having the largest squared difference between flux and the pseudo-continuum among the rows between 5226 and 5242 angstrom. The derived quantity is 5240 angstrom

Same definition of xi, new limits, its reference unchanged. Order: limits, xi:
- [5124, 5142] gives 5135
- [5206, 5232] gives 5219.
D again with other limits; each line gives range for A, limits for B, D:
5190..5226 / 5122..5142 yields 21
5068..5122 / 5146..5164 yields 4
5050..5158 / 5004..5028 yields 7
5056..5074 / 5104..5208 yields 5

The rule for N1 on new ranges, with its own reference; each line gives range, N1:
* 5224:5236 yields 0.7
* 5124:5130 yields 4.0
